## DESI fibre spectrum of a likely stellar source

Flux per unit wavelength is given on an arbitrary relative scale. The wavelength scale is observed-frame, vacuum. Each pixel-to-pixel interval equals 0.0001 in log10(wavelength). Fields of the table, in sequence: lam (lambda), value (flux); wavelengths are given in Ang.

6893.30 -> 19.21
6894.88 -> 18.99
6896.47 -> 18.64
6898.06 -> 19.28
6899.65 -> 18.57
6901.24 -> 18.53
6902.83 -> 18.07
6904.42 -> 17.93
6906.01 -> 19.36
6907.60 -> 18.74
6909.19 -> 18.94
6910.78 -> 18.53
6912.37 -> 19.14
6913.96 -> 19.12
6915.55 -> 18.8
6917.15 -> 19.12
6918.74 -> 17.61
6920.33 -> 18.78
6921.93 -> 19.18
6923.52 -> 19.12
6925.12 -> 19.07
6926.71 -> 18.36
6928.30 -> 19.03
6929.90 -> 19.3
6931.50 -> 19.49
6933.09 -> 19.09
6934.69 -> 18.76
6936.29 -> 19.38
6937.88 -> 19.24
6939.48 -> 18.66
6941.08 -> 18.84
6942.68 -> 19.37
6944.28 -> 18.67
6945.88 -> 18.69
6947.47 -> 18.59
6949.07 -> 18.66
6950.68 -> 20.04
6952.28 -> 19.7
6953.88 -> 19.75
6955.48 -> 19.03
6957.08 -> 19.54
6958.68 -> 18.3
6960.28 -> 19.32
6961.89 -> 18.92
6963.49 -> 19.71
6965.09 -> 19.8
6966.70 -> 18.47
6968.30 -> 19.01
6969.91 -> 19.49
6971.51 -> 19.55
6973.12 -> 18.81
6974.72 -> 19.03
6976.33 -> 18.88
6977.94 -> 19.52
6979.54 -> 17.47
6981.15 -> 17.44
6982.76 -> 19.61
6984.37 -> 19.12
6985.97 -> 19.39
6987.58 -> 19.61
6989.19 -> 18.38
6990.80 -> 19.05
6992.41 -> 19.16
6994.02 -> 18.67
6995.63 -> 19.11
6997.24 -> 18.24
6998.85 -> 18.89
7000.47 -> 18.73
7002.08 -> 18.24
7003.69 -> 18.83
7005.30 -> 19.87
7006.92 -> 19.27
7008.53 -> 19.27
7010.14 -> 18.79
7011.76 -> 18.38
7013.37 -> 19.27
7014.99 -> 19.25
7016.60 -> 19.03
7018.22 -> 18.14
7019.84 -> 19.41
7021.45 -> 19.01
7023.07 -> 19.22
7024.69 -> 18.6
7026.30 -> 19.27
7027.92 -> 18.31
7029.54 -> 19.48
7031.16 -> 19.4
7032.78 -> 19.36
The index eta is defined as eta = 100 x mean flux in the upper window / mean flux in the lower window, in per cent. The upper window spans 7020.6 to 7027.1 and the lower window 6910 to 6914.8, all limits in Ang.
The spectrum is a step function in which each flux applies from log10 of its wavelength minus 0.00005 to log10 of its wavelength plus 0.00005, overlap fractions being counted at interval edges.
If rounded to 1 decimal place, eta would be 100.5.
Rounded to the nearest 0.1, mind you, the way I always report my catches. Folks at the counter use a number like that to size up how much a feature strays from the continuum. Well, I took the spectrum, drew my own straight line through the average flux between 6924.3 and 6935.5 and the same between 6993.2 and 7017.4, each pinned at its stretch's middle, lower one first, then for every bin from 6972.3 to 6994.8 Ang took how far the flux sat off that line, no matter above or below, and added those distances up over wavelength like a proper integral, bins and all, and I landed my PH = 11.2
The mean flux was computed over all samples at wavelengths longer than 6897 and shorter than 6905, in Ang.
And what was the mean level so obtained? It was 18.5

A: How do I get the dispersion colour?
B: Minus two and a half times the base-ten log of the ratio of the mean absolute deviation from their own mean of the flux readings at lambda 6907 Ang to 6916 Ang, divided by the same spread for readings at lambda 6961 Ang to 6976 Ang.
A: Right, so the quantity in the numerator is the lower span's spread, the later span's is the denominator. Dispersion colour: 0.79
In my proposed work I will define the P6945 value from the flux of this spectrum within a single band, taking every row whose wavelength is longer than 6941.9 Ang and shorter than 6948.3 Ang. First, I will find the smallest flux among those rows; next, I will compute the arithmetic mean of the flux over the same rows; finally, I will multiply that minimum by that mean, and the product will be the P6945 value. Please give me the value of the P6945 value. 350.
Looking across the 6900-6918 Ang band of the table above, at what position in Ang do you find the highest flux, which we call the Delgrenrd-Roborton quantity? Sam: 6906.01 Ang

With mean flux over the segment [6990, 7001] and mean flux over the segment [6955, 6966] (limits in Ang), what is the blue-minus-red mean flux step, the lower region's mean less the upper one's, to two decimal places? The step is 0.40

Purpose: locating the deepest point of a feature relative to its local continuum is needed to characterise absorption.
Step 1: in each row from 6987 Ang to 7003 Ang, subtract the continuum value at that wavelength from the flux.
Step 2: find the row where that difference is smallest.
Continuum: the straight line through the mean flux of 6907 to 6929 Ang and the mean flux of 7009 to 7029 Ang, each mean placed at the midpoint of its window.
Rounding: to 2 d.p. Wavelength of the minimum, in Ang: 7002.08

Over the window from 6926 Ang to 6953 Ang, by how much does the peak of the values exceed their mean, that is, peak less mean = 0.99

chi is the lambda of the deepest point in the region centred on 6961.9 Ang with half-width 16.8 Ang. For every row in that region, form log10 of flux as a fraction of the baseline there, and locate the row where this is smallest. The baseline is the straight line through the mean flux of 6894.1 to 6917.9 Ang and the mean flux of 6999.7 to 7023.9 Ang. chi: 6958.68 Ang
